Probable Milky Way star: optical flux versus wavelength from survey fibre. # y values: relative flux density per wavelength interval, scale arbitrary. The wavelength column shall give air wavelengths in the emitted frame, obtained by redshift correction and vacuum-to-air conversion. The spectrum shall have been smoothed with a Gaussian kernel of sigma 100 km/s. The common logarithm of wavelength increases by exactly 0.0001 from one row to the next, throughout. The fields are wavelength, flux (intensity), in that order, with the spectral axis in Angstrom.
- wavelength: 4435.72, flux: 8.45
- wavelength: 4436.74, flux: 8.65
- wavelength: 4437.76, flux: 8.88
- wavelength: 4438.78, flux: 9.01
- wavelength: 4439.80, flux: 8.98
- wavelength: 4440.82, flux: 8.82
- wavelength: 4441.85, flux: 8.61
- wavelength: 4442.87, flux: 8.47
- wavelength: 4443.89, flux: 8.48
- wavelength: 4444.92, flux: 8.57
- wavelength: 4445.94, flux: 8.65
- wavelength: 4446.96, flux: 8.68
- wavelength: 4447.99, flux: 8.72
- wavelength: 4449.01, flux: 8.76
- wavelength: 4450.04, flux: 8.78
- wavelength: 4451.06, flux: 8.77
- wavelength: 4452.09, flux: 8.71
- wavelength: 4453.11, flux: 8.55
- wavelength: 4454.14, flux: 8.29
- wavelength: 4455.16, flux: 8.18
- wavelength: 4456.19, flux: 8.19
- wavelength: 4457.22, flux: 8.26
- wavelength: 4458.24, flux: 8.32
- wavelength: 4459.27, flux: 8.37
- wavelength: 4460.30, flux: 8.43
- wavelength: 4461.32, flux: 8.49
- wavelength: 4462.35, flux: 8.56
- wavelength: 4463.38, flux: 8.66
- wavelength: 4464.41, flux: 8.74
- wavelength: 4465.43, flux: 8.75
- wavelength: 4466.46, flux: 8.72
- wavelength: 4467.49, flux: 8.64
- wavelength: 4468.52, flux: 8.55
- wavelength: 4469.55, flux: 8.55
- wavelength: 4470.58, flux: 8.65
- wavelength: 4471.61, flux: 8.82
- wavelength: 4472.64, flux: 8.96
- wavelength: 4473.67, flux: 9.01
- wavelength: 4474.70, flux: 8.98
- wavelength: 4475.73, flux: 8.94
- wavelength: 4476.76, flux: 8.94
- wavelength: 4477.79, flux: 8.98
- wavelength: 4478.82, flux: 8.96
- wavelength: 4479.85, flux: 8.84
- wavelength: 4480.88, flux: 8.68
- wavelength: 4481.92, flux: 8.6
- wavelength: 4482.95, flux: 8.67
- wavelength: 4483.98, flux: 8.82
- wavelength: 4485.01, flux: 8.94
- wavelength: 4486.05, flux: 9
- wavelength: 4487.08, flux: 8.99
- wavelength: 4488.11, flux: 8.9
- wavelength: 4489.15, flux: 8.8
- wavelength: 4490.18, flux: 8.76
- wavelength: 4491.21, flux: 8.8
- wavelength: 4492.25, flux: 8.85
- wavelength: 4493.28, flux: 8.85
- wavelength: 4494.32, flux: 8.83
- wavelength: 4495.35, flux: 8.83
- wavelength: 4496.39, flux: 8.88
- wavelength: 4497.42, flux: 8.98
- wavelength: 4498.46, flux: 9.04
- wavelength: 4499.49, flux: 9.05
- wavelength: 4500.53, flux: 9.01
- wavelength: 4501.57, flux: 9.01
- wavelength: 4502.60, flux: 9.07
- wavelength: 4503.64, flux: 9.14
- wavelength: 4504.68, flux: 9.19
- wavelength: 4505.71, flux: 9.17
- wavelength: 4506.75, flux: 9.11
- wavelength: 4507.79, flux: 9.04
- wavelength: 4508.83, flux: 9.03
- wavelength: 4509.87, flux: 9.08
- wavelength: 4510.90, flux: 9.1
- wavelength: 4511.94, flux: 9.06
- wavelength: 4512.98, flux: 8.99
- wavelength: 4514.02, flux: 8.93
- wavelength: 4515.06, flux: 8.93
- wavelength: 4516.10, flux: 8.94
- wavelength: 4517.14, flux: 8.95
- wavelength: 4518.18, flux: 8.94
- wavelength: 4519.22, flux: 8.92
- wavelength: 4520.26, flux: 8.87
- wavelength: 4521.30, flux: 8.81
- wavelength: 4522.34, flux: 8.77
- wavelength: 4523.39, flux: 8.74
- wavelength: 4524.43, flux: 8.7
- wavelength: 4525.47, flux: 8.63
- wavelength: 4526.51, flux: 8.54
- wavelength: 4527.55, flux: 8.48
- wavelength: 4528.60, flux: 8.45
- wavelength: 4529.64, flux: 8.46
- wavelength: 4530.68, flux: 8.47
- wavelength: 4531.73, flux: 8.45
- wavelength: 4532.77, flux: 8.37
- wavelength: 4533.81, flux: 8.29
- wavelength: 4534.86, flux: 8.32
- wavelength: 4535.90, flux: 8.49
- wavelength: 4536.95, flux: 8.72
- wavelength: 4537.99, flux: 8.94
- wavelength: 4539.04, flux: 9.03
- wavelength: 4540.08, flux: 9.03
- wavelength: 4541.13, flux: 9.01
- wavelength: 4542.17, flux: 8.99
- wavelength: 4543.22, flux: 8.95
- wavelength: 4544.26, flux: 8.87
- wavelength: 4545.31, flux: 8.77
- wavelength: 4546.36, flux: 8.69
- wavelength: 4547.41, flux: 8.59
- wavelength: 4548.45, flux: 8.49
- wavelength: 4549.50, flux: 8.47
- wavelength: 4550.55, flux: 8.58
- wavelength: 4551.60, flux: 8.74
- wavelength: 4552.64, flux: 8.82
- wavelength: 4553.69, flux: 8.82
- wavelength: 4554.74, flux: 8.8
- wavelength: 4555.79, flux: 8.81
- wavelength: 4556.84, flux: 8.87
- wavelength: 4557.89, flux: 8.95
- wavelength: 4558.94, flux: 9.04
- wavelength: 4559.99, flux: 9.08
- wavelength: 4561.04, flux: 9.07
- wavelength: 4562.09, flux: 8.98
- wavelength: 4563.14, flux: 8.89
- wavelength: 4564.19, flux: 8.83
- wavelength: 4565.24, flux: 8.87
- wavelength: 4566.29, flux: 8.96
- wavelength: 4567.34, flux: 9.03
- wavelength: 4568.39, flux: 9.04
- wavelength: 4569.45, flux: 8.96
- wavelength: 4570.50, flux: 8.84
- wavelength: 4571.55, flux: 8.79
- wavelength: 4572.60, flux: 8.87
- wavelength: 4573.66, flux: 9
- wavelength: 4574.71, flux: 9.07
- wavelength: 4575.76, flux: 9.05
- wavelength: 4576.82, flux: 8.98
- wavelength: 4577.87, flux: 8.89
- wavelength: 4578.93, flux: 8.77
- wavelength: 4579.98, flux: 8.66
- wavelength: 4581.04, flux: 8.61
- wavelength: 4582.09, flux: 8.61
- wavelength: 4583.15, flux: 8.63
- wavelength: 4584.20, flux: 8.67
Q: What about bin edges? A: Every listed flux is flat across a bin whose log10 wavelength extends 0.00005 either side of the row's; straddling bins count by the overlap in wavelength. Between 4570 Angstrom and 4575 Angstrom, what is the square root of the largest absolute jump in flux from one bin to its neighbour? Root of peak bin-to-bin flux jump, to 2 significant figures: 0.36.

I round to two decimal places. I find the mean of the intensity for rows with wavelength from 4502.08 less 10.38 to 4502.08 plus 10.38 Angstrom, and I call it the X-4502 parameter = 9.02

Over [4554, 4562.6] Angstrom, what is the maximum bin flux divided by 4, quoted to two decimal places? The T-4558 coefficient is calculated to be 2.27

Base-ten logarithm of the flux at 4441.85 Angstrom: 0.935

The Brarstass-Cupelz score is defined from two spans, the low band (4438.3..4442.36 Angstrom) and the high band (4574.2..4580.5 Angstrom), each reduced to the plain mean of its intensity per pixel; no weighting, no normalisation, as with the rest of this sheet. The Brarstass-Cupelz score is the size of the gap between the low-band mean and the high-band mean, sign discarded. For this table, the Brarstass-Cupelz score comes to 0.05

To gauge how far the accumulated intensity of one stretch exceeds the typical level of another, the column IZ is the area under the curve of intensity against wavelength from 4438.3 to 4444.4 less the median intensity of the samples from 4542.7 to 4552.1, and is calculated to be 45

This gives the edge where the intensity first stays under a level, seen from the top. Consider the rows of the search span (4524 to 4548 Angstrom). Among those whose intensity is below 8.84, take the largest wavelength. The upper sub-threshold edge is 4547.41 Angstrom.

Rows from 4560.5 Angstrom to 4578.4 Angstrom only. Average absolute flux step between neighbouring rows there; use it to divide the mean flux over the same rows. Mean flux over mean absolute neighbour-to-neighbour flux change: 123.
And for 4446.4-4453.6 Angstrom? 158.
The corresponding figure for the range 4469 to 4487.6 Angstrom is 111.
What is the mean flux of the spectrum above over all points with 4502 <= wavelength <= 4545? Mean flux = 8.83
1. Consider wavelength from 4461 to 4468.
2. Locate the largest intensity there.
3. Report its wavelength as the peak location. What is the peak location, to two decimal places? 4465.43 Angstrom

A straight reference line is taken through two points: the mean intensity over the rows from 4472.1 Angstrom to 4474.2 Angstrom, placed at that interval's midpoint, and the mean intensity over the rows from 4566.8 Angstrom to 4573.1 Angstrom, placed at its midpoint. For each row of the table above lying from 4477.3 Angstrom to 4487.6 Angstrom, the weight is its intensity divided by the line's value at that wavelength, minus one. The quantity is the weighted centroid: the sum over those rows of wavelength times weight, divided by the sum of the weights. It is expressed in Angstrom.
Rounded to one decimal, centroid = 4481.9 Angstrom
